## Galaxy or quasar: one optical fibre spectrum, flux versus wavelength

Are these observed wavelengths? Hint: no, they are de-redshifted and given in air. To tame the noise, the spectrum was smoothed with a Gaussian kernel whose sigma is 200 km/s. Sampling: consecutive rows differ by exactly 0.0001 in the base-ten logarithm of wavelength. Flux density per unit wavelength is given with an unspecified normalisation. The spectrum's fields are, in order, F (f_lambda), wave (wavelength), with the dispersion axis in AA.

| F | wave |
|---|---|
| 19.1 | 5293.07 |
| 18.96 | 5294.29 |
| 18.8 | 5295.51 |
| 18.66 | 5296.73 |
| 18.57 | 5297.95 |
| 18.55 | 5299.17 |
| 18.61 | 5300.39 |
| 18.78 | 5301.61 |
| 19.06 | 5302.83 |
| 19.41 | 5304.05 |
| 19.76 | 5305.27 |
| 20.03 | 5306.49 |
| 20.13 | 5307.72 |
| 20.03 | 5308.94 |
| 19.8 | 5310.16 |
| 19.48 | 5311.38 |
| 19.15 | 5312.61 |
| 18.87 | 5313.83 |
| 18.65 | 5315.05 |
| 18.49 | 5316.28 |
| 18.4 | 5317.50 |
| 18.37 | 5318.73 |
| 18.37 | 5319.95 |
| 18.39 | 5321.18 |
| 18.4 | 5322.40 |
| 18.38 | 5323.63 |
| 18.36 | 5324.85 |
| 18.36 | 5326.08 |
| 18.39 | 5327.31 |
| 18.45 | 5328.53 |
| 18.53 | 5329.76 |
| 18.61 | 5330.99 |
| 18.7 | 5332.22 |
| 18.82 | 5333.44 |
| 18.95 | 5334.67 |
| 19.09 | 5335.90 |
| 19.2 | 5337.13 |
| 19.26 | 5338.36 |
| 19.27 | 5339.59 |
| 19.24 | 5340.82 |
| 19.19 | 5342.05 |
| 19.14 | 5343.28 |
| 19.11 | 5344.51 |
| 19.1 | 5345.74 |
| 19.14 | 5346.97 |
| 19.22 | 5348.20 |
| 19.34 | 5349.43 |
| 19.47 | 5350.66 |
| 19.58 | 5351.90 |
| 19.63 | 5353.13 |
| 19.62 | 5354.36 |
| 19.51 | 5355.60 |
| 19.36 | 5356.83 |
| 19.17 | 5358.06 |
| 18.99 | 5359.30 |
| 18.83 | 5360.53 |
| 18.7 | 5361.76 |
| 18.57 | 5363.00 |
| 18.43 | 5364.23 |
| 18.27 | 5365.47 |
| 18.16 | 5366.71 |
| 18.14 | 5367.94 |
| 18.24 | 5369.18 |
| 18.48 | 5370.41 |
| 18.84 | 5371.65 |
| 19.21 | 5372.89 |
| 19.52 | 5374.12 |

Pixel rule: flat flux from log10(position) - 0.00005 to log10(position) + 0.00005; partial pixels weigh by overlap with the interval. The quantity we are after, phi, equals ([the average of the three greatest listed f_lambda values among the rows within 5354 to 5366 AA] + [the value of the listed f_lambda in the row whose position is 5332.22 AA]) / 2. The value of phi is 19.1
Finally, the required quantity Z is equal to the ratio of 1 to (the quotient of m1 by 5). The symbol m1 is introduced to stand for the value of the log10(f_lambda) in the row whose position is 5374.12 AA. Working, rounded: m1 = 1.29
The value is 3.87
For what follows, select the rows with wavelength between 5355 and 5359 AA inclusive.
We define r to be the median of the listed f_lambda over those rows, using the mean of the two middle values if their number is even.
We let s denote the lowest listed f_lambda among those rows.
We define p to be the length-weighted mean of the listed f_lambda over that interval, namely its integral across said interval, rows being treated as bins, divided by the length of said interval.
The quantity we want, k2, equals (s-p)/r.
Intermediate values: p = 19.3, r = 19.4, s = 19.17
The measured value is -0.008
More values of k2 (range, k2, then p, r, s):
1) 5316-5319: -0.002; 18.4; 18.4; 18.37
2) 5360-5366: -0.016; 18.6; 18.6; 18.27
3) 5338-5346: -0.005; 19.2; 19.2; 19.1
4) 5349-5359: -0.014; 19.4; 19.5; 19.17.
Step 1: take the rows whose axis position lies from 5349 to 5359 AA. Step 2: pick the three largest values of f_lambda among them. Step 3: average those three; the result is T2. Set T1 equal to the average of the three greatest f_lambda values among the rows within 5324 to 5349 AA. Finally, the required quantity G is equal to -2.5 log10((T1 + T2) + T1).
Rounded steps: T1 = 19.3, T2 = 19.6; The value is -4.41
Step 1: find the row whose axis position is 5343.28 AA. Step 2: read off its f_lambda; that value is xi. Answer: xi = 19.14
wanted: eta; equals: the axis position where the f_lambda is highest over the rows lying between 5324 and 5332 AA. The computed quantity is 5330.99 AA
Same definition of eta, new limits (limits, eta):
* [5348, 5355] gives 5353.13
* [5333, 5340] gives 5339.59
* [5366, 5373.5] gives 5372.89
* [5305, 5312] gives 5307.72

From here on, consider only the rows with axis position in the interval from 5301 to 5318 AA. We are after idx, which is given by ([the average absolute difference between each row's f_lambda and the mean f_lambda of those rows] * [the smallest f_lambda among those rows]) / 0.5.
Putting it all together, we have 19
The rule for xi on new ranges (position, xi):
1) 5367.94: 18.14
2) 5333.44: 18.82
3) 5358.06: 19.17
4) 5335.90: 19.09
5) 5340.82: 19.24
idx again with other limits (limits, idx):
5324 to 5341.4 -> 12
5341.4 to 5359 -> 7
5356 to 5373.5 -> 12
